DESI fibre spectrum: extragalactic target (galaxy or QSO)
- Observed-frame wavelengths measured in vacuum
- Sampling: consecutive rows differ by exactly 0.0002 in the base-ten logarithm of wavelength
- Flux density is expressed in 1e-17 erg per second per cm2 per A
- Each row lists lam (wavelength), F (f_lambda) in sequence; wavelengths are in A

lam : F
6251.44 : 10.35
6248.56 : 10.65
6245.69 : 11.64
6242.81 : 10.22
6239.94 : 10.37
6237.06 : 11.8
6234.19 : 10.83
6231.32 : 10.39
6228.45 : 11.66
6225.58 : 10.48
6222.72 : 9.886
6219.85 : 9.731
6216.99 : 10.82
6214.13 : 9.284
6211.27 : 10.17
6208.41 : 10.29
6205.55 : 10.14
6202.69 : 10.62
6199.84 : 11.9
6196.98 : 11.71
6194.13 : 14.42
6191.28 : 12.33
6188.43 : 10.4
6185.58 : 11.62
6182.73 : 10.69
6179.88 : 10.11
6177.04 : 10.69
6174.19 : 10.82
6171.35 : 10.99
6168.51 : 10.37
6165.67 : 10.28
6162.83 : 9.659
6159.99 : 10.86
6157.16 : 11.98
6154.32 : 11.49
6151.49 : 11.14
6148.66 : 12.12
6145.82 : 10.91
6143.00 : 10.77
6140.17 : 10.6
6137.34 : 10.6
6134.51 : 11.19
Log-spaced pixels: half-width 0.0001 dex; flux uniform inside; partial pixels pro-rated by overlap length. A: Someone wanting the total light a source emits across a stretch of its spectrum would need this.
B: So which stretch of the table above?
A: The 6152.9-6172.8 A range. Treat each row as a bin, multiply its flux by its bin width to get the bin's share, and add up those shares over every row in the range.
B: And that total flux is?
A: 215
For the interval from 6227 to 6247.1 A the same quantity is 221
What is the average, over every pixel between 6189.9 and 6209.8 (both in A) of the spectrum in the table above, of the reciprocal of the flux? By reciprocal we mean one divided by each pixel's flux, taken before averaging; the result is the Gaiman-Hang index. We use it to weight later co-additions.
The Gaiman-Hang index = 0.087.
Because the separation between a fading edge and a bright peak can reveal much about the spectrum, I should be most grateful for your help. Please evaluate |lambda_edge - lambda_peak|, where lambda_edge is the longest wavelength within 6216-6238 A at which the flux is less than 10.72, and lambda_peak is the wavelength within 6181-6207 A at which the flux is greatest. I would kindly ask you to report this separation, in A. 37.2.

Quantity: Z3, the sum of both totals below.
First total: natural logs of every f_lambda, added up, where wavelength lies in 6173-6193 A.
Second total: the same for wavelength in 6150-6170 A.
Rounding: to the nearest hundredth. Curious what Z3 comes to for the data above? 33.40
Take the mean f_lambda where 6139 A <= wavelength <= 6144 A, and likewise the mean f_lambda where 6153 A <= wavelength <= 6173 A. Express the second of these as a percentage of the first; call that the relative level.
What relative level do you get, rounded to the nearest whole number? 101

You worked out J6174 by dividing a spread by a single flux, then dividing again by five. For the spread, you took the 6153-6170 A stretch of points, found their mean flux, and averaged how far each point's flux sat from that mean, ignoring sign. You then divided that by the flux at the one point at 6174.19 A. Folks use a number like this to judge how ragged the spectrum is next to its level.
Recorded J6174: 0.0124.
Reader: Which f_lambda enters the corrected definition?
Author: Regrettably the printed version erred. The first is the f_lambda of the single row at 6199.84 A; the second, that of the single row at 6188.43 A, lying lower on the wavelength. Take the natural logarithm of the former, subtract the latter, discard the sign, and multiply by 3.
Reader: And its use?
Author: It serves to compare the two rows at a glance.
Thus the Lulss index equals 23.8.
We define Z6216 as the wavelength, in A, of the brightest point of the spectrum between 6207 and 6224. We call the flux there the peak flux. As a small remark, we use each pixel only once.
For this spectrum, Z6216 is 6216.99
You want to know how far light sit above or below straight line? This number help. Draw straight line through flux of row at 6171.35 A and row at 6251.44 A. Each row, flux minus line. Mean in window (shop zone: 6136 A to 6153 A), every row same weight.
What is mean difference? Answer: -0.2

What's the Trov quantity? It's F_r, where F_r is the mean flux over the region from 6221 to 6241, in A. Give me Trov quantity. 10.8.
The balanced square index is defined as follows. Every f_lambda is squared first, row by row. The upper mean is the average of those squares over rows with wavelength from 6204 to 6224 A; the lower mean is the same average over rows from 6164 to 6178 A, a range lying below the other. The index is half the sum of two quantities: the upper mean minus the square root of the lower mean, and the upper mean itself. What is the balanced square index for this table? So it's 96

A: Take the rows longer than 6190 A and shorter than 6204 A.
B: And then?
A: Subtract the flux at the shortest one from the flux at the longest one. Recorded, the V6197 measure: -1.7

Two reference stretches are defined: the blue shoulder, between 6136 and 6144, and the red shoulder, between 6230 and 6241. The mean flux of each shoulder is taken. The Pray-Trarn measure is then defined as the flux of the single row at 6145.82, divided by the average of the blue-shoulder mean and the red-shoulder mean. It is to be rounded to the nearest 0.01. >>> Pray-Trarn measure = 1.01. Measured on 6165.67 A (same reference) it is 0.96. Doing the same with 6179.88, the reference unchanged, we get 0.94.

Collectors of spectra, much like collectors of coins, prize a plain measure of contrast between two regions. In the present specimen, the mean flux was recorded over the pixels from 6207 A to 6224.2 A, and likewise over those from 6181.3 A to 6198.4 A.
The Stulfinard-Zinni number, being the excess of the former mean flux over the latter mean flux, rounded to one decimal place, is -1.8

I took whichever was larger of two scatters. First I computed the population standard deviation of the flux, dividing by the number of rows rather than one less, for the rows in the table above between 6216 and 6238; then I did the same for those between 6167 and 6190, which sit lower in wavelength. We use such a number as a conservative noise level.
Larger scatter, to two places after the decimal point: 0.70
